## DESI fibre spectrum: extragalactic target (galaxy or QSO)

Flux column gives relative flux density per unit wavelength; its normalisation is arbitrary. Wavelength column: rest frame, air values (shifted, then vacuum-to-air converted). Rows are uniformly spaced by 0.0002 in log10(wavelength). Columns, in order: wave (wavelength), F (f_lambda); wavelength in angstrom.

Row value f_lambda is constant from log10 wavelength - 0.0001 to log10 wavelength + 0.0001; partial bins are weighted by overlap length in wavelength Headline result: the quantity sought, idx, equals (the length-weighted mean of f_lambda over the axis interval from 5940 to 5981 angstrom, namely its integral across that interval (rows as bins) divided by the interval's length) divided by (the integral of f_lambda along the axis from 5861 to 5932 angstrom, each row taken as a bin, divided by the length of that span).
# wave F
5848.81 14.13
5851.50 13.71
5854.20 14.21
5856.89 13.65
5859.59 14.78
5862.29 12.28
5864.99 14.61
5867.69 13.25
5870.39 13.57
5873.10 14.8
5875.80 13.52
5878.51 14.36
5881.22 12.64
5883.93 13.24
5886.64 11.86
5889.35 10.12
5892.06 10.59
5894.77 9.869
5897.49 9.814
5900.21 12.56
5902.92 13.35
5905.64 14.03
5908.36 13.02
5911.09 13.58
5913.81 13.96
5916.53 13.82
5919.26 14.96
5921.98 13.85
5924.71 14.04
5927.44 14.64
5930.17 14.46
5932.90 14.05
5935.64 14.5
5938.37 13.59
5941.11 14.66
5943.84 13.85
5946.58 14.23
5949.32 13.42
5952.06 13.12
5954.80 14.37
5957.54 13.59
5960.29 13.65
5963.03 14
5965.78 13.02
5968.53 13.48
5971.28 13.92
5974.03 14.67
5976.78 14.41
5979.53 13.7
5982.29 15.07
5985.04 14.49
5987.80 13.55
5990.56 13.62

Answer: 1.06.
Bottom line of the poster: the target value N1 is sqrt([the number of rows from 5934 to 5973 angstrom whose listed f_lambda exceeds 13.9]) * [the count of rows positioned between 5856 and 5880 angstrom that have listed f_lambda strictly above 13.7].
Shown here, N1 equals 10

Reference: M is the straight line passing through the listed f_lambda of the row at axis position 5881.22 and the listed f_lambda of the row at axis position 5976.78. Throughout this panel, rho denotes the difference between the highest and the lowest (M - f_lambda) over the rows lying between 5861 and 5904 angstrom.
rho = 5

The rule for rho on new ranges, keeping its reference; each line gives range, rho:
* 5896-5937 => 5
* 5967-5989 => 2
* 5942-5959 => 1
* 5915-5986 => 3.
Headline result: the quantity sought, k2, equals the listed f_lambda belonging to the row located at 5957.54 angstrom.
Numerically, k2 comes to 13.59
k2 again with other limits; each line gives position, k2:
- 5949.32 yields 13.42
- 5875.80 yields 13.52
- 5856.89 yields 13.65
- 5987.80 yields 13.55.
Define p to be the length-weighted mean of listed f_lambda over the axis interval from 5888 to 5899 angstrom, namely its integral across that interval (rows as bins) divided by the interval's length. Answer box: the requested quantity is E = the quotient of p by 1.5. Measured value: 6.75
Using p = 10.1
